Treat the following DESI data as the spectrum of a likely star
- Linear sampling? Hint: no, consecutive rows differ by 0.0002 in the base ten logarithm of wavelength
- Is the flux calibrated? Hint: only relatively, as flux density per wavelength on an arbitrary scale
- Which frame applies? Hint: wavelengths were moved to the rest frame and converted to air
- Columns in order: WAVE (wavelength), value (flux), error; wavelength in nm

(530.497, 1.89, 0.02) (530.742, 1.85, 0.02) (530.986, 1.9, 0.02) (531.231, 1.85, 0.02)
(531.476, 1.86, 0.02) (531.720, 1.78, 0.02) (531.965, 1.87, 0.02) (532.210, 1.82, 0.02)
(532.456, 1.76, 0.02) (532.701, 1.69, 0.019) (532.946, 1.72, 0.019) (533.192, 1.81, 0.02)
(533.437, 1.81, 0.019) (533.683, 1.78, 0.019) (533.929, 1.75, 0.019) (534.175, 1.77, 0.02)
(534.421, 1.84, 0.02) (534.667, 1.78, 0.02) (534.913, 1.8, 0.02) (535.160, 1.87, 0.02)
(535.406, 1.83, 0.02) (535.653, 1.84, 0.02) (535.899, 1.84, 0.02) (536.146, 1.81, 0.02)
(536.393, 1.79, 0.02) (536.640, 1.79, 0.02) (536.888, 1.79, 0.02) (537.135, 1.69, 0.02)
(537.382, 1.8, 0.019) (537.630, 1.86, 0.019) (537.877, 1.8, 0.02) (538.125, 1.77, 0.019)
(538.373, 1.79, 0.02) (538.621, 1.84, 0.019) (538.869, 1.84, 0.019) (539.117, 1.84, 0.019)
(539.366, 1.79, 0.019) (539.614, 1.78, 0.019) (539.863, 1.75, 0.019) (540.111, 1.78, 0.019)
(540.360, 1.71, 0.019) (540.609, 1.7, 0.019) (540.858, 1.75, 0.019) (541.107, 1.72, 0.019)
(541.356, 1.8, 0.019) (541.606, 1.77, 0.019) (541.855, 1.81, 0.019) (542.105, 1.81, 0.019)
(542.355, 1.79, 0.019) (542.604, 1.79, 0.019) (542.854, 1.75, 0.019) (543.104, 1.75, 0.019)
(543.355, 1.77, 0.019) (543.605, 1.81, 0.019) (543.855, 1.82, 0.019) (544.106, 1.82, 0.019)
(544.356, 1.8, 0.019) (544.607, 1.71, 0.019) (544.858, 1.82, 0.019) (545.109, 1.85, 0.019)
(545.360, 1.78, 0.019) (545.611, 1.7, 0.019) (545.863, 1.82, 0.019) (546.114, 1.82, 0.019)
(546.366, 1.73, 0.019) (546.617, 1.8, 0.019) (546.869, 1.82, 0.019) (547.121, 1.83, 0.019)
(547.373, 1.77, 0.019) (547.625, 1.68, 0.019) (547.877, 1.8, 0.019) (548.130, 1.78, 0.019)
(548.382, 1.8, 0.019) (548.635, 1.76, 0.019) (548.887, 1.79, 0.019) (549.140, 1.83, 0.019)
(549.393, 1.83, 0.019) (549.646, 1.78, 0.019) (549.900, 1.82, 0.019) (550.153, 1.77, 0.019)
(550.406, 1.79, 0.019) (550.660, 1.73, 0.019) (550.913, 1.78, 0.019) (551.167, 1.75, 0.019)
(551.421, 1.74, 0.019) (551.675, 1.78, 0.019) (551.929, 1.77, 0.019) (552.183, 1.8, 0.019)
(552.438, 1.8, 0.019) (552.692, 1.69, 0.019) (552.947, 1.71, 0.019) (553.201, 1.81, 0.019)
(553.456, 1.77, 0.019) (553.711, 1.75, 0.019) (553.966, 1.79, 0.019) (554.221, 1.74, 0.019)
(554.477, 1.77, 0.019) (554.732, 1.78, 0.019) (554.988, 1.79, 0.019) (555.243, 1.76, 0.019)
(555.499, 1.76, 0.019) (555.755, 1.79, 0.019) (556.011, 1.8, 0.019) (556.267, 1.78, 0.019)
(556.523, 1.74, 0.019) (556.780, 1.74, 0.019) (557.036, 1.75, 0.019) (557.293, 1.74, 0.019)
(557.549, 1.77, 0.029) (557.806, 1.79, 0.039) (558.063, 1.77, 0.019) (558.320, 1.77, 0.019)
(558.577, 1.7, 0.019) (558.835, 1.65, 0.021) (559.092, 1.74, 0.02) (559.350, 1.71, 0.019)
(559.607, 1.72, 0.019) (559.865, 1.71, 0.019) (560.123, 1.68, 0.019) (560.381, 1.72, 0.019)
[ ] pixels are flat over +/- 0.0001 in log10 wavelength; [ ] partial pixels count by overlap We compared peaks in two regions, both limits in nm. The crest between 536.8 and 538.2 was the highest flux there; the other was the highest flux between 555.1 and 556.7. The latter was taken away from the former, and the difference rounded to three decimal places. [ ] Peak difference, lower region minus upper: 0.060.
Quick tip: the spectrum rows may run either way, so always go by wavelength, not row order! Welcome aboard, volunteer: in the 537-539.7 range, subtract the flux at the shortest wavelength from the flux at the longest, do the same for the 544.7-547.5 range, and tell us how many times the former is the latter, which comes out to -1.8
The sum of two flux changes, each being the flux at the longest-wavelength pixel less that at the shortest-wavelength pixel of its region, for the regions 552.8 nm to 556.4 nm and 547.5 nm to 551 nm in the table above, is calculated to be 0.17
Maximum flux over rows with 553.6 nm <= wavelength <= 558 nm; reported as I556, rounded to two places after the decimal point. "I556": 1.80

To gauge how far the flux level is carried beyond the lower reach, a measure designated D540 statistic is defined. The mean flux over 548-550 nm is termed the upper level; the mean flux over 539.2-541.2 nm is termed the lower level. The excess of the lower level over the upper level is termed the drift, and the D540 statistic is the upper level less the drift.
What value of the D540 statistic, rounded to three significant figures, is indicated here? 1.85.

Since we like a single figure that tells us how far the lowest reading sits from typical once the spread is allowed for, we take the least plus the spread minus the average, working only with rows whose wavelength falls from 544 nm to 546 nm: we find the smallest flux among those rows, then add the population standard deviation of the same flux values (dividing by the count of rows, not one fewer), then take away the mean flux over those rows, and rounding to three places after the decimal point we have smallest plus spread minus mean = -0.036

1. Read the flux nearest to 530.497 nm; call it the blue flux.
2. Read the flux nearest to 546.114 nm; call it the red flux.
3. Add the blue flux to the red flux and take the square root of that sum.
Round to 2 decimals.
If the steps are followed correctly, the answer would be 1.93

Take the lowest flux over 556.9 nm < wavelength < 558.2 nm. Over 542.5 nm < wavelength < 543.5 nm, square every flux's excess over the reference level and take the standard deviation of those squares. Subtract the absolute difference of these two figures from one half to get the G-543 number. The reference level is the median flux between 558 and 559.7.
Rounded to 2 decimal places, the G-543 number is -1.24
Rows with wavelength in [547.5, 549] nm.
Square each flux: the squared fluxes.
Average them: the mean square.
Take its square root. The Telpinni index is 1.77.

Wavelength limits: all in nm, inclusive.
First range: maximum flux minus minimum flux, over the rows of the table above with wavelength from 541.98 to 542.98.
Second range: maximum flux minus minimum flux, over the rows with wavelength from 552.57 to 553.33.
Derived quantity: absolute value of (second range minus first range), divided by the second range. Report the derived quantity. 0.50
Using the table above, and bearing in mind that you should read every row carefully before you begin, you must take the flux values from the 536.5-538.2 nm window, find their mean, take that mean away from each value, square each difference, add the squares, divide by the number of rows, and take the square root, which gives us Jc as 0.0469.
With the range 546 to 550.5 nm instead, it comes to 0.0375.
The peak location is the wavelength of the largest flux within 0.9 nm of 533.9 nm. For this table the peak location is 534.421 nm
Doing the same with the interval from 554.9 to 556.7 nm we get 556.011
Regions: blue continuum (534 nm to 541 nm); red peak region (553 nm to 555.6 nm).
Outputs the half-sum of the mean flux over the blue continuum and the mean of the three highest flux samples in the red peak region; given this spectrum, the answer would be 1.795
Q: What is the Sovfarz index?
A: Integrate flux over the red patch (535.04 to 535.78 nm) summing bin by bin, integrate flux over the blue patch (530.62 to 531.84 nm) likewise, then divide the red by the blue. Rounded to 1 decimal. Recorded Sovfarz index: 0.6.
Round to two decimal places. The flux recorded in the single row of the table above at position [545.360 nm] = 1.78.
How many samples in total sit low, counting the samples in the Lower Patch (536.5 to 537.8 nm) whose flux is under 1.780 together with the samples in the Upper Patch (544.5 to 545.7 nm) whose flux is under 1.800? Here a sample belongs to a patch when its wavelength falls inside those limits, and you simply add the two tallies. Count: 4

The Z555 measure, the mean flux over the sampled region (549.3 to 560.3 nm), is 1.758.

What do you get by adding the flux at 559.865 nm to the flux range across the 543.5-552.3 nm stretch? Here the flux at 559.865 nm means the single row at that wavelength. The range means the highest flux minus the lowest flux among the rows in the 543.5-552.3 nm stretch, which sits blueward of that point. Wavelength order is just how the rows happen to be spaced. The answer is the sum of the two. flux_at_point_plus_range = 1.88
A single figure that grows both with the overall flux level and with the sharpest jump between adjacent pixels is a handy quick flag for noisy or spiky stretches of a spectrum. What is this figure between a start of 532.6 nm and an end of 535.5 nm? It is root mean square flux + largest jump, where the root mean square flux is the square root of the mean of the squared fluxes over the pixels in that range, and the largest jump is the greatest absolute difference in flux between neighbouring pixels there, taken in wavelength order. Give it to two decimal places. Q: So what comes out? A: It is 1.88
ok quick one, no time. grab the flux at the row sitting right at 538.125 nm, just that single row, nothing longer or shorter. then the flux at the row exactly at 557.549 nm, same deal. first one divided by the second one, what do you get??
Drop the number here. 1.00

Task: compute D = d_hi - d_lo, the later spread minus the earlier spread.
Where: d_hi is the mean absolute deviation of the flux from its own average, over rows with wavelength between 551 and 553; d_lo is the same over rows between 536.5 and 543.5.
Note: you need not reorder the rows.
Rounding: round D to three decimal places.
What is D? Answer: 0.001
